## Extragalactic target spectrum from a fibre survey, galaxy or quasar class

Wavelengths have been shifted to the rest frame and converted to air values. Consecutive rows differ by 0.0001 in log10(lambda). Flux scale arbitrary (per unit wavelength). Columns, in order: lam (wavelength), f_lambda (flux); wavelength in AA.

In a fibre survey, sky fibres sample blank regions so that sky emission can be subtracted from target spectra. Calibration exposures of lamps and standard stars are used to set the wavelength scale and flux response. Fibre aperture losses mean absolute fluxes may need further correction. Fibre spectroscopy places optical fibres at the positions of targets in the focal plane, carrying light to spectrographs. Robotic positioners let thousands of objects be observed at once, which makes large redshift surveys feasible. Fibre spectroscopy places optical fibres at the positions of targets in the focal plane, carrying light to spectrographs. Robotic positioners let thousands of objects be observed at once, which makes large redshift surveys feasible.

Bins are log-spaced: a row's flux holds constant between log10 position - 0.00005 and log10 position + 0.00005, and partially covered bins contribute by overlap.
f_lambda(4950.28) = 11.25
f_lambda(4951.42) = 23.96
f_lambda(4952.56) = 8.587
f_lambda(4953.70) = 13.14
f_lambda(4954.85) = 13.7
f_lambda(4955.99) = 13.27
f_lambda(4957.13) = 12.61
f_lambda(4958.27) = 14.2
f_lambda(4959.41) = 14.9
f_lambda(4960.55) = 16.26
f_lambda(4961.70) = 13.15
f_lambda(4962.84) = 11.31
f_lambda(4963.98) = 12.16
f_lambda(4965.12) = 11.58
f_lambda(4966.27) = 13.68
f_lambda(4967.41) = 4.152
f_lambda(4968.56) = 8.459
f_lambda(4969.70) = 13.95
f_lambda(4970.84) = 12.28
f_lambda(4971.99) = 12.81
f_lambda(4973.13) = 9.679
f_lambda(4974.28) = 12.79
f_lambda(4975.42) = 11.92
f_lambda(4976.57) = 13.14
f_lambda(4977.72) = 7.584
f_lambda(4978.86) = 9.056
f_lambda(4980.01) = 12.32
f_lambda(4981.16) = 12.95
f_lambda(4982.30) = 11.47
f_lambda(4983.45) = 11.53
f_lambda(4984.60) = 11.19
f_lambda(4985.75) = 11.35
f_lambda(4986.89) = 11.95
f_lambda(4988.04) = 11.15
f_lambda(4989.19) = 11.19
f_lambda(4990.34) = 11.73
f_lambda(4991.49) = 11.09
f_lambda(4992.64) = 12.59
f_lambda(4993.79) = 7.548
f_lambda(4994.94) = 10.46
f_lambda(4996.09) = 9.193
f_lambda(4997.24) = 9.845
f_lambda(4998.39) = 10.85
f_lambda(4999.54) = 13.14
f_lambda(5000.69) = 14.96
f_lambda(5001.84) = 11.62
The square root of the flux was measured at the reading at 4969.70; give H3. 3.73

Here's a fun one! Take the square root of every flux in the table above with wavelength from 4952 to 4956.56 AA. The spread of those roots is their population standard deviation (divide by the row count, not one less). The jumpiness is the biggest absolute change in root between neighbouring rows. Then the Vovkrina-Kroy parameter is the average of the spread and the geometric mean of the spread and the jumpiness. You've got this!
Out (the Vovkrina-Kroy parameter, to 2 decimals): 0.39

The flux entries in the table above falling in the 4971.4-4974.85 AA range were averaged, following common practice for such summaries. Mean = 11.8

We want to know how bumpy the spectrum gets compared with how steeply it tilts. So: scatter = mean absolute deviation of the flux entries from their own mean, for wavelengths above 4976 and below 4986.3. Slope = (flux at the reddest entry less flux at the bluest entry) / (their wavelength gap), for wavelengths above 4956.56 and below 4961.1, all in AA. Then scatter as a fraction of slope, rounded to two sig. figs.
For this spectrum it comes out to 1.2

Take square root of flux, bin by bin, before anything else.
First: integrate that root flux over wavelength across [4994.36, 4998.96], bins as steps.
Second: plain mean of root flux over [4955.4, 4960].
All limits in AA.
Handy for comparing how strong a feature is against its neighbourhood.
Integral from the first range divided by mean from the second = 3.9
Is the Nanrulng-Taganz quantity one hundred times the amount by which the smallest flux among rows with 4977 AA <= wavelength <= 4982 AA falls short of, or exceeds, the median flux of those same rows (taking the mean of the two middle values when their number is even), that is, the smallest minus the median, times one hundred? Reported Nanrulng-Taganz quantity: -310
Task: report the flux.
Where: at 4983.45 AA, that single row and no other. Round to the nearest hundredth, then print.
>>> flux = 11.53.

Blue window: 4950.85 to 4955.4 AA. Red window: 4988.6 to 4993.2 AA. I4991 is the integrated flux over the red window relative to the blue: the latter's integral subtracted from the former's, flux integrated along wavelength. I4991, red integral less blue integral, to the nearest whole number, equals -14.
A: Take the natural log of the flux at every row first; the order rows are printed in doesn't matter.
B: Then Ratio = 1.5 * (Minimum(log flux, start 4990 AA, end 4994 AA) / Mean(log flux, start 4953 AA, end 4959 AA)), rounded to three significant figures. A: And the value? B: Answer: 1.17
